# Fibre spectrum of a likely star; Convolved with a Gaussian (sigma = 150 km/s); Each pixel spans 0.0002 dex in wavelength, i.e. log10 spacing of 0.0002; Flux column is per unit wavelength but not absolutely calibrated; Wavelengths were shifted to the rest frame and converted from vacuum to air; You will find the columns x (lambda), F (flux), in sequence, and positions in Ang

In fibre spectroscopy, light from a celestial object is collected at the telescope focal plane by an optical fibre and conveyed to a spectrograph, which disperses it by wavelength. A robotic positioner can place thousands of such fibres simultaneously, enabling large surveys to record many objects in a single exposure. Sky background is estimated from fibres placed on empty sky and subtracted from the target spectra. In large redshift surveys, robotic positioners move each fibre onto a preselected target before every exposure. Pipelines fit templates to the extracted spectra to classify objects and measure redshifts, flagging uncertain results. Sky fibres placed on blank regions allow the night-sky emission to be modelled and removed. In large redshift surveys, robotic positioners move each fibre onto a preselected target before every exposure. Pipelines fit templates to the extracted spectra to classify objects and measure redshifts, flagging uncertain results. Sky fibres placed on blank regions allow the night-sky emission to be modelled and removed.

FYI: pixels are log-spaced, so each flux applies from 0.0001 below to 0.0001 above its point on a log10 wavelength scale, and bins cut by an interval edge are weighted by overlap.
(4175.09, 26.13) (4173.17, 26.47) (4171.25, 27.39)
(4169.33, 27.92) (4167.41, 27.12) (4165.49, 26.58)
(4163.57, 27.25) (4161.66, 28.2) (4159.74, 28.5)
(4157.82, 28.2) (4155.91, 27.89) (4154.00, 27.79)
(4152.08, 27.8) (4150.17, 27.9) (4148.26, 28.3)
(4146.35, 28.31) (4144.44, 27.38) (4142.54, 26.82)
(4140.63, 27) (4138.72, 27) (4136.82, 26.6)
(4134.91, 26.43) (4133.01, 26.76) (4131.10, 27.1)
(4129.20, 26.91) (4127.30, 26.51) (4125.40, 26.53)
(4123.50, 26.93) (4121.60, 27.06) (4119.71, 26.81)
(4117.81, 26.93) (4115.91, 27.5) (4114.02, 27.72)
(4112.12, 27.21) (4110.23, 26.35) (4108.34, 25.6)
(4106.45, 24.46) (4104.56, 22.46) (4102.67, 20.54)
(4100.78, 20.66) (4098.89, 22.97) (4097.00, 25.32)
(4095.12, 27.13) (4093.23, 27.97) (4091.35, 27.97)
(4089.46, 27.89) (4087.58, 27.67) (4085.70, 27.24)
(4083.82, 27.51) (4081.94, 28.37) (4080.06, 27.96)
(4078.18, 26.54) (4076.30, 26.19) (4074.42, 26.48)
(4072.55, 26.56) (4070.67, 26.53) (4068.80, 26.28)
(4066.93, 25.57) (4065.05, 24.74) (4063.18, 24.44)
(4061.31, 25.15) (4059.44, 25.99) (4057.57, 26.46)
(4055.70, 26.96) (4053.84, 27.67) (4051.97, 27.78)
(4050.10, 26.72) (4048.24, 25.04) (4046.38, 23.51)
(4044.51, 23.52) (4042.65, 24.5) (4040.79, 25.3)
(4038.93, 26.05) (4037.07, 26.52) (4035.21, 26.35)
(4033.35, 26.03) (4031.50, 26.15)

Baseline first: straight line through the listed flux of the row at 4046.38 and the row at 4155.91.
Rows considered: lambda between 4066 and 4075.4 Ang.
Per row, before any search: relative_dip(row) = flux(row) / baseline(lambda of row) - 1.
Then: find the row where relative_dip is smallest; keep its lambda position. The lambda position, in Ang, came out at 4066.93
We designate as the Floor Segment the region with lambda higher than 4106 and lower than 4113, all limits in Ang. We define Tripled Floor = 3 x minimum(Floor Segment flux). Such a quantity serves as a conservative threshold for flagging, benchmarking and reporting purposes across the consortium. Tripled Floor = 73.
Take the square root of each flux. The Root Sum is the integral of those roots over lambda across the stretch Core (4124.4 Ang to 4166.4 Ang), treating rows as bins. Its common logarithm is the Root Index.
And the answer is 2.34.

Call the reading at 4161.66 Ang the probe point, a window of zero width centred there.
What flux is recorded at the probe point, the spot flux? 28.2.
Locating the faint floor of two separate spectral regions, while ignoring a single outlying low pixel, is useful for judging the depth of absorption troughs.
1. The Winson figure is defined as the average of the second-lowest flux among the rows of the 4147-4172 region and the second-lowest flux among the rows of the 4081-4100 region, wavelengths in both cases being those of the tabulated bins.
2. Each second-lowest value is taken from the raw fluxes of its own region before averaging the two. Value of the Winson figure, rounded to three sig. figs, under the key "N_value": 26.2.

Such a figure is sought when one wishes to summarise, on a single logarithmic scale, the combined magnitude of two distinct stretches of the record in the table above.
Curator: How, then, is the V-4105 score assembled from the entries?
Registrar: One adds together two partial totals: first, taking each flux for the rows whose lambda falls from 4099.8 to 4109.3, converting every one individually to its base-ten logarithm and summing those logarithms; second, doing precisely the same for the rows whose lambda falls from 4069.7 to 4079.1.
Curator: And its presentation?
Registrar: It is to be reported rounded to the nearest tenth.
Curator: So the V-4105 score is 13.9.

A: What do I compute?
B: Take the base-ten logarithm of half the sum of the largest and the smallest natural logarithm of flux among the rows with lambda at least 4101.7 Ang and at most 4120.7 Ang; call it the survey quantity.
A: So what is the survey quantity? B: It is 0.501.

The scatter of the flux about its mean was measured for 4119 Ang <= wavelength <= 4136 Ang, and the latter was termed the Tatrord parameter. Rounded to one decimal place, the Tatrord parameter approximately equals 0.2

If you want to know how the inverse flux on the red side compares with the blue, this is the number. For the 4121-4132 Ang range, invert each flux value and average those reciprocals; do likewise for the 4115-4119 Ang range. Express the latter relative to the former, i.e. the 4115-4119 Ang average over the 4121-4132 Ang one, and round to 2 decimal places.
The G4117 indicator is 0.99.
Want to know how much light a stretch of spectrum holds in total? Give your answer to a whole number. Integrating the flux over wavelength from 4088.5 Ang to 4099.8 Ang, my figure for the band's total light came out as 300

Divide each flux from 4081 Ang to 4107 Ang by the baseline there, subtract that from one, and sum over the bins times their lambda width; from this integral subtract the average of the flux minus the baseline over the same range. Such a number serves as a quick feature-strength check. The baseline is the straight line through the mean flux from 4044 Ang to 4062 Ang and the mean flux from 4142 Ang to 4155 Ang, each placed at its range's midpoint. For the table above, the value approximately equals 2.2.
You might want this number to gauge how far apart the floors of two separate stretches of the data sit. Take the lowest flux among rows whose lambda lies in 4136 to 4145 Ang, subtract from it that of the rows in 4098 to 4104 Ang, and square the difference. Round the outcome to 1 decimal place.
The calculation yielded 36.7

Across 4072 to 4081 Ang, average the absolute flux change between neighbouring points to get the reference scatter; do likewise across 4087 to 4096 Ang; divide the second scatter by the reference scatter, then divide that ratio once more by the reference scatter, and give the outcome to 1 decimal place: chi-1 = 1.0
